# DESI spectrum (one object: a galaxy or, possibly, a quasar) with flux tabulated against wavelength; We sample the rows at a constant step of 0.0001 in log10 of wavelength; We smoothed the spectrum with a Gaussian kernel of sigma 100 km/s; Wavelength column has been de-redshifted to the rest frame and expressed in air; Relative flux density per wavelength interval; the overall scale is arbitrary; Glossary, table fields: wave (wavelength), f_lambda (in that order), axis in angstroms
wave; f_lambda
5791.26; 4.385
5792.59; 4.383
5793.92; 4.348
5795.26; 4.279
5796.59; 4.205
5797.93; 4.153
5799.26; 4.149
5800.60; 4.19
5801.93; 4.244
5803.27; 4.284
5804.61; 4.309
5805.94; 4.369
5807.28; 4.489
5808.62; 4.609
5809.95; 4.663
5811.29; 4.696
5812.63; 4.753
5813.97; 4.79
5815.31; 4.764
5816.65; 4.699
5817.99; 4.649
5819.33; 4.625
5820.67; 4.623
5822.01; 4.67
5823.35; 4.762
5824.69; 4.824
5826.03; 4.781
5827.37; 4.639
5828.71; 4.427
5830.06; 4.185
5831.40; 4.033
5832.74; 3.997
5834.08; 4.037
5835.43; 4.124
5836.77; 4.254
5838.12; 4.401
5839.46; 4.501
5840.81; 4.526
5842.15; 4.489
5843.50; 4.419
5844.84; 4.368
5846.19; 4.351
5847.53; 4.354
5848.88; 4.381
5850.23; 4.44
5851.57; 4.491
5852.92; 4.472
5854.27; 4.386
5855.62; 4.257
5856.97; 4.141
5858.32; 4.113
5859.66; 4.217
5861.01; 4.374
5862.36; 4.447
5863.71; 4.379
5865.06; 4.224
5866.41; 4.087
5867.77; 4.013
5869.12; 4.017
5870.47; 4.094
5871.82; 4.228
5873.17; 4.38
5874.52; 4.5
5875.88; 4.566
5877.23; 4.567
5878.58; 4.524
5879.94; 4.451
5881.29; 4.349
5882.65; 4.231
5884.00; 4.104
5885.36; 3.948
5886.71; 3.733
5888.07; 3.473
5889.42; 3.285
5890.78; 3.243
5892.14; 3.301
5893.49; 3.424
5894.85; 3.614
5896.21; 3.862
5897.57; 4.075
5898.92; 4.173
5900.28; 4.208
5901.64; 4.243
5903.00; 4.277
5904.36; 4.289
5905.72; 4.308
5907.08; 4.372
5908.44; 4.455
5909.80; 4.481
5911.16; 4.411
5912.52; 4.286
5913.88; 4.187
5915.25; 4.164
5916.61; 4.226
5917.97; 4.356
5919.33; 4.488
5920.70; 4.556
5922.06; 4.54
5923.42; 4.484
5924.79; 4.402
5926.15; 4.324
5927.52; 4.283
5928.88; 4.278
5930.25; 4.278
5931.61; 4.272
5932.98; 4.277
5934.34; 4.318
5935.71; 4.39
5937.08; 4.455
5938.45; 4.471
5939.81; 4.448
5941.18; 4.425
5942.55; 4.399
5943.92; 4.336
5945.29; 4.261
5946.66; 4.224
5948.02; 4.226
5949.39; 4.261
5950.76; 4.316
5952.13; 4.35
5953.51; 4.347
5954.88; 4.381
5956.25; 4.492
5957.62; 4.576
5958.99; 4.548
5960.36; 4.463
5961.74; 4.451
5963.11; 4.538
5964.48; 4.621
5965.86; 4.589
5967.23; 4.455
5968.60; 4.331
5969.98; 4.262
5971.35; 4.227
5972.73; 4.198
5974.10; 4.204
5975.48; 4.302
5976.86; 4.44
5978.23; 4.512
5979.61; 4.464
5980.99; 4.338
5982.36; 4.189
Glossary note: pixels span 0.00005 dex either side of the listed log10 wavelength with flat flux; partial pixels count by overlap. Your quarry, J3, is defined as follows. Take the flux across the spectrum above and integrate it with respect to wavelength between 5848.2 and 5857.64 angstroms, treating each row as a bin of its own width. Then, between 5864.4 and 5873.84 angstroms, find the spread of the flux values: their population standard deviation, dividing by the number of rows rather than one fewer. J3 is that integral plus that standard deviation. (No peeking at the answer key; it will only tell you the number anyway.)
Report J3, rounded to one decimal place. 41.3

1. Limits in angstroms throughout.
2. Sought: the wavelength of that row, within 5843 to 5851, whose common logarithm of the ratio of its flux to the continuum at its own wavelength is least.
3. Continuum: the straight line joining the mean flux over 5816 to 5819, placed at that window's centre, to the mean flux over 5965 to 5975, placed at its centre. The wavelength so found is 5846.19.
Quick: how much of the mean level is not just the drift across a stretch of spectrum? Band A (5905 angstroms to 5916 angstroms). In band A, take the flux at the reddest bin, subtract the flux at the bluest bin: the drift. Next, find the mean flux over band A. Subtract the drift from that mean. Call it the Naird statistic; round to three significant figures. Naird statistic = 4.48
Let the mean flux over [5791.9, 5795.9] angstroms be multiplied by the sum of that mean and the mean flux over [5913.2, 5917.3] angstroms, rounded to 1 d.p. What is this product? 37.0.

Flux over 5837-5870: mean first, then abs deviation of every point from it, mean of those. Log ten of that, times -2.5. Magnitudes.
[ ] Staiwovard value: 2.2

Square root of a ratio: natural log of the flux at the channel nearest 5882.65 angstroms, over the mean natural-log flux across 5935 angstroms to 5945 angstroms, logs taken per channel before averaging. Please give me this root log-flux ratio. 0.99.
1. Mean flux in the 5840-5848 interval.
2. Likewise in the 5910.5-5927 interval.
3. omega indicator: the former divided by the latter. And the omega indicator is 1.01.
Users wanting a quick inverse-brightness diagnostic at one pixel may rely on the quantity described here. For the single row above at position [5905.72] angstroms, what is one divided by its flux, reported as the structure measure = 0.232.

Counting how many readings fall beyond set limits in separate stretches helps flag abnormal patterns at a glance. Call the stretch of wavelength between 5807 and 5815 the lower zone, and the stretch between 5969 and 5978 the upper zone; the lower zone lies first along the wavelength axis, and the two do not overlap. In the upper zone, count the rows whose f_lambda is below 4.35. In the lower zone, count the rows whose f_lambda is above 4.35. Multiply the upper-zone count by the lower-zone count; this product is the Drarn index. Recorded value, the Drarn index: 30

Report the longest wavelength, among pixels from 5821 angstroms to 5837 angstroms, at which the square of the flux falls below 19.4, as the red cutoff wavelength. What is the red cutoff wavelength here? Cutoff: 5836.77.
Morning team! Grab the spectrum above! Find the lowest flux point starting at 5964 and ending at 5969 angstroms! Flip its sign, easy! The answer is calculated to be -4.33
